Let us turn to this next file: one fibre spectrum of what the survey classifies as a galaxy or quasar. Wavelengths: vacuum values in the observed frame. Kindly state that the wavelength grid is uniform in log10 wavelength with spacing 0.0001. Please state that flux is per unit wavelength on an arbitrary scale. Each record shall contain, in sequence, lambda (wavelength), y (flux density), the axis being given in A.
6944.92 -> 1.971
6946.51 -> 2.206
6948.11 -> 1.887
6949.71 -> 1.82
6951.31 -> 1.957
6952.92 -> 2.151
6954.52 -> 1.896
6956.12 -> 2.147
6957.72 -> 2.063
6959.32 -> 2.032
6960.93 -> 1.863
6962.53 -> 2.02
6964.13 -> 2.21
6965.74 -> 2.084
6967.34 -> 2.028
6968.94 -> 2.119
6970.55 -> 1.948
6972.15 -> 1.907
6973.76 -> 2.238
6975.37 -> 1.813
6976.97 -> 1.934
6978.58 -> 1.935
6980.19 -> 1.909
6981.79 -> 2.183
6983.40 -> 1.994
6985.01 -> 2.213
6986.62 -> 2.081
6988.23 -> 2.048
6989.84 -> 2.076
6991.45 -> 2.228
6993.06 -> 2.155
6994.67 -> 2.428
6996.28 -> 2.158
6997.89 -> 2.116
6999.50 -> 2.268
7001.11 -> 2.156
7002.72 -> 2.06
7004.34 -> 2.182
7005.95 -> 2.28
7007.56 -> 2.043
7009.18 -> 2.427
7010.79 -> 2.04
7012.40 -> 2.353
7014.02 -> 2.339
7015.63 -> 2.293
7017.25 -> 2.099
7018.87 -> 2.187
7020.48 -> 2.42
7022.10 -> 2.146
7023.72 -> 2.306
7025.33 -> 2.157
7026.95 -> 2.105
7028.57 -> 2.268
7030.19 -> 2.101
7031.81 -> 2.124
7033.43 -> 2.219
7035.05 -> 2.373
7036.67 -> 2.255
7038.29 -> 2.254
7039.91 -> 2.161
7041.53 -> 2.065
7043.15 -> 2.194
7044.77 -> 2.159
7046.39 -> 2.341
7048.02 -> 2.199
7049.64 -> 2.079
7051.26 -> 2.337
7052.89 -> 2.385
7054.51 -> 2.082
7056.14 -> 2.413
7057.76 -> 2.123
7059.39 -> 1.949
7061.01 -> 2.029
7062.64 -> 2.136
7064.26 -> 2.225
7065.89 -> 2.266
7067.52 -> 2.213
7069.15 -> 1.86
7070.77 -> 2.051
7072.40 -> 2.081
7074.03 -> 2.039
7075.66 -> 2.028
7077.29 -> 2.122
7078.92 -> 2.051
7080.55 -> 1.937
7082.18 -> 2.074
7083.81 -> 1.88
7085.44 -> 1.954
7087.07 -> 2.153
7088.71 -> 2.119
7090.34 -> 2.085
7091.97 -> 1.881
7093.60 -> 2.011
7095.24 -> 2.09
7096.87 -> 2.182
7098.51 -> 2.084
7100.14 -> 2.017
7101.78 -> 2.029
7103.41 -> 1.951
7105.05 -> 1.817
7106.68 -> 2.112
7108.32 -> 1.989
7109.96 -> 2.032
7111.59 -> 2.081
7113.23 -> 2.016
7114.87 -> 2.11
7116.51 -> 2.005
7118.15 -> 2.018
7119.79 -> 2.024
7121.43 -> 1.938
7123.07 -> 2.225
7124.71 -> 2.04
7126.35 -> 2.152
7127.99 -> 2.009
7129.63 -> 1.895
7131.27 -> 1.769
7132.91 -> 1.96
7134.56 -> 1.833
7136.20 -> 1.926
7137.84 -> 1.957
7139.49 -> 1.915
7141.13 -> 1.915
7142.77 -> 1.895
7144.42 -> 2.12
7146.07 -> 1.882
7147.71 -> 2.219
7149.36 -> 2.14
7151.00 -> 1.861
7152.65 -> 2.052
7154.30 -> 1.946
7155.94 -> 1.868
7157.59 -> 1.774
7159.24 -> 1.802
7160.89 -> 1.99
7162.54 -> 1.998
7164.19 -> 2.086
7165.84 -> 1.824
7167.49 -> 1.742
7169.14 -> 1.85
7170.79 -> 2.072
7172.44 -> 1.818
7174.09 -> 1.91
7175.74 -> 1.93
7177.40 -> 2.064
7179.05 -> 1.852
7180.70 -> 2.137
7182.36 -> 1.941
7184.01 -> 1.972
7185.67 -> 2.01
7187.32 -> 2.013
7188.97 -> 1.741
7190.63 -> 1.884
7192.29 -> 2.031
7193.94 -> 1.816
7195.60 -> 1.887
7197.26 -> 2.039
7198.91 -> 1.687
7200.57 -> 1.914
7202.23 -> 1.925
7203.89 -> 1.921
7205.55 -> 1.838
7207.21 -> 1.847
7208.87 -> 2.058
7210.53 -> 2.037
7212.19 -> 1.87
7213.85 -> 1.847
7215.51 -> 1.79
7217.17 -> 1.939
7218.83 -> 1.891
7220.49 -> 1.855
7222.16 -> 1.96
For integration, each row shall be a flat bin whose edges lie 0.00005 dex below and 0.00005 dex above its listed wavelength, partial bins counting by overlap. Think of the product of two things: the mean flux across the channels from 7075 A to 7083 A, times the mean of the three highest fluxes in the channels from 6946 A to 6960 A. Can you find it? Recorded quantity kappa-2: 4.43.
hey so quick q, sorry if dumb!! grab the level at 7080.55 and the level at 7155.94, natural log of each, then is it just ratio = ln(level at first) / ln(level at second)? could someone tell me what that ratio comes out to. 1.06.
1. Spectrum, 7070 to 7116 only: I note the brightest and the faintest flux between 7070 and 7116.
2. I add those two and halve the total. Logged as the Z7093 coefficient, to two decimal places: 2.00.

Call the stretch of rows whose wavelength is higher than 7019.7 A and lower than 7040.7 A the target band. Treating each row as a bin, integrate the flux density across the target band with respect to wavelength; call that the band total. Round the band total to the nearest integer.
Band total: 47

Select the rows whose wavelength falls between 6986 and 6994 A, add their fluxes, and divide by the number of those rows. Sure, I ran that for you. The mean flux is 2.12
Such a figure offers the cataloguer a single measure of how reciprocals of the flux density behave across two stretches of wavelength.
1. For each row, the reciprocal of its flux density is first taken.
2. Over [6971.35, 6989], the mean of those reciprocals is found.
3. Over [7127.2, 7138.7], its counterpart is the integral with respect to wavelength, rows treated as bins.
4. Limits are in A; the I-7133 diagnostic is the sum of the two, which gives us 6.5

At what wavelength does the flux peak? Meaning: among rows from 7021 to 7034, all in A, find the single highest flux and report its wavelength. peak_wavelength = 7023.72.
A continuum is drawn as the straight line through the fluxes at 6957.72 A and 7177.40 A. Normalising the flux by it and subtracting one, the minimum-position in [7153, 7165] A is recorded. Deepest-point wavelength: 7157.59 A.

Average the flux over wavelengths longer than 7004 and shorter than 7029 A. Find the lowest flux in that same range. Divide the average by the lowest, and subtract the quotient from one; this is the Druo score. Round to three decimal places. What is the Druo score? -0.092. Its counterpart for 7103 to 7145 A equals -0.124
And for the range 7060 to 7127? -0.129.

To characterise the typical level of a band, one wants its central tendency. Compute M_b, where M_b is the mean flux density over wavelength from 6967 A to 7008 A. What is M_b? 2.10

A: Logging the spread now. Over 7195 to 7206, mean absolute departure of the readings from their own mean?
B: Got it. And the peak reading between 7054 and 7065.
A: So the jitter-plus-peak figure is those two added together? 2.48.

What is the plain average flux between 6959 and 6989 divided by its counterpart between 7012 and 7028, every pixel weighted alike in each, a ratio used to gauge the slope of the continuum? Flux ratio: 0.91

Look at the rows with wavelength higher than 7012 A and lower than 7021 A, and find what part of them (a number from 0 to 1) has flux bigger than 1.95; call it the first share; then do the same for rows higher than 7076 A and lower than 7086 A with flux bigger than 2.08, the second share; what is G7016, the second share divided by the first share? 0.17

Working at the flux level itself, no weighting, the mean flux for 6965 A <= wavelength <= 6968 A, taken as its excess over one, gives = 1.06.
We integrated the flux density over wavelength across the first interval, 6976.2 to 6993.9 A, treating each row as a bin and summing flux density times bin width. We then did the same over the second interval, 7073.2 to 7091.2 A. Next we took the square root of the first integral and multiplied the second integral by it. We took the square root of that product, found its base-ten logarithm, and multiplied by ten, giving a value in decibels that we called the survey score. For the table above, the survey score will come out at 11.73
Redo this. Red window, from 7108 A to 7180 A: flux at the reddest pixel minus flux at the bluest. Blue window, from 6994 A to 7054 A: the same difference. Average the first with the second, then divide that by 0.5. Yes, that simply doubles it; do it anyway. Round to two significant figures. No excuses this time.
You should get -0.18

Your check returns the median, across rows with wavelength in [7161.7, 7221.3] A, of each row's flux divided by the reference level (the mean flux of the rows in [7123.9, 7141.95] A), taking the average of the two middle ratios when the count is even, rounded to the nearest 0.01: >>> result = 0.98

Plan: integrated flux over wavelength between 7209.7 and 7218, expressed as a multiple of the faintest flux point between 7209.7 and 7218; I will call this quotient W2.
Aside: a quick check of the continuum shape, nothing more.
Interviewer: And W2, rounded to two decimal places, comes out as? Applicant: 8.80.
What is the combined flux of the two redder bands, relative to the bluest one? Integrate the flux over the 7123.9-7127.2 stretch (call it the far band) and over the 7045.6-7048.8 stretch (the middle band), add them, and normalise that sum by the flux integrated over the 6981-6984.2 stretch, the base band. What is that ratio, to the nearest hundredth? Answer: 2.12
